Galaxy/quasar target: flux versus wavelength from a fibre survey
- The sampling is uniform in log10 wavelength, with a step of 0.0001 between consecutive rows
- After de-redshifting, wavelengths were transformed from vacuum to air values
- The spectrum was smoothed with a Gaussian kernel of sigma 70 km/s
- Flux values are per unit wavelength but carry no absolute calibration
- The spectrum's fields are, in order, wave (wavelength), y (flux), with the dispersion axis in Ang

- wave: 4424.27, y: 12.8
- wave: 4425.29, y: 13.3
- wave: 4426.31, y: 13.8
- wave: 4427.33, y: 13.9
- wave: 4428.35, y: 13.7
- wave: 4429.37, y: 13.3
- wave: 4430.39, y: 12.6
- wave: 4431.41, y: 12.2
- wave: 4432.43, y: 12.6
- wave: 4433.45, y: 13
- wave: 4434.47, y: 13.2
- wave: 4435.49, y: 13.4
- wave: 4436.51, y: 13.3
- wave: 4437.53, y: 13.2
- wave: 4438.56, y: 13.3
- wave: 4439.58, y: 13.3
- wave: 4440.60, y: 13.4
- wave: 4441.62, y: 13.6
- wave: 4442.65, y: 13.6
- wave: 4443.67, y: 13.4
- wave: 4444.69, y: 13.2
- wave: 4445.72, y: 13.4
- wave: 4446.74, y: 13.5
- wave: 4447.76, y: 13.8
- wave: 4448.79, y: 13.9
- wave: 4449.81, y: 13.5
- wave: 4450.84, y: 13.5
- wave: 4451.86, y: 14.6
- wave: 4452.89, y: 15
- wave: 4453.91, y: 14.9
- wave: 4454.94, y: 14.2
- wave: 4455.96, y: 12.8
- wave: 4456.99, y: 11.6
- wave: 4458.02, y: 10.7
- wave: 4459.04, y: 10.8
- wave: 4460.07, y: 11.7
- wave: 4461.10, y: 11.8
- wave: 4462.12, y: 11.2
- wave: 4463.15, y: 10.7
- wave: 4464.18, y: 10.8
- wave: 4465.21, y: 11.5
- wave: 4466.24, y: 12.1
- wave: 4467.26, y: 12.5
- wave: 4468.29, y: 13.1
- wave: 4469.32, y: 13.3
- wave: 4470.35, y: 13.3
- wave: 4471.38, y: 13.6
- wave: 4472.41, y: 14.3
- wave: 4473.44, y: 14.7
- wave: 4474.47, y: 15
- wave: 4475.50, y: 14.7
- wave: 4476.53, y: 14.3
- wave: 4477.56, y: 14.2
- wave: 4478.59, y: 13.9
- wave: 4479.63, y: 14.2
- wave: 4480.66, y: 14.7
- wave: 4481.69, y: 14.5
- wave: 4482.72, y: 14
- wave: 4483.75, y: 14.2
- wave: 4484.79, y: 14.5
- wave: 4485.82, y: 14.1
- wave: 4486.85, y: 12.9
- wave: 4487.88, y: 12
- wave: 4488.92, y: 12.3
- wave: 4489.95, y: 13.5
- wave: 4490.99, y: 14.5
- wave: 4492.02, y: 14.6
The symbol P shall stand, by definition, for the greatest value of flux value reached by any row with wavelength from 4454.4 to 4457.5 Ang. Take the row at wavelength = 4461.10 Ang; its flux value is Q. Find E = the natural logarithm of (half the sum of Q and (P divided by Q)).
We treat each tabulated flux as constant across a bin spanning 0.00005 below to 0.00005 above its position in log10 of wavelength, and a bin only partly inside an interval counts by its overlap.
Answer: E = 1.87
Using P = 14.2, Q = 11.8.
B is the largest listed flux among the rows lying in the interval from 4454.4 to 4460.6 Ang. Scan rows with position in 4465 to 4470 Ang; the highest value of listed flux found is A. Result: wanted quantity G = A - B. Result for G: -0.9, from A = 13.3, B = 14.2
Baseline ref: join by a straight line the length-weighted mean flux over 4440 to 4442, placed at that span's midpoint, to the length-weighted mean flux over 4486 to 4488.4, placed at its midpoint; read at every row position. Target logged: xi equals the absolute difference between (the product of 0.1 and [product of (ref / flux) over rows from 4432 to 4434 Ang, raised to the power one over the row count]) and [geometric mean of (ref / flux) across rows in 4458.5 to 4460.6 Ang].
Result 1.07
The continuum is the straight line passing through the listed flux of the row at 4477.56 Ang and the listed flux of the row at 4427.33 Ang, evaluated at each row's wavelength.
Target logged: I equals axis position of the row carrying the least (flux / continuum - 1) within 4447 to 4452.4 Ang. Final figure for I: 4450.84 Ang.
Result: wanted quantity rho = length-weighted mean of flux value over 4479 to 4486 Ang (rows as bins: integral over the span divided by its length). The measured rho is 14.3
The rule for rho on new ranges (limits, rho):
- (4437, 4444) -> 13.4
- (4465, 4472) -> 12.9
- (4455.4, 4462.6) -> 11.5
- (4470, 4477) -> 14.3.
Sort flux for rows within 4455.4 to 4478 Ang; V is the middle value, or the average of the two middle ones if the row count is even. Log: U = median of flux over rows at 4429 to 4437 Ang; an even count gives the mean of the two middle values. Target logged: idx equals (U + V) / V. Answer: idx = 2.04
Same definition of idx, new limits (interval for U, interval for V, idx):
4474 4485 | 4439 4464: 2.07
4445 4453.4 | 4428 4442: 2.03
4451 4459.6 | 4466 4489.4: 1.96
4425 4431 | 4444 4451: 2.00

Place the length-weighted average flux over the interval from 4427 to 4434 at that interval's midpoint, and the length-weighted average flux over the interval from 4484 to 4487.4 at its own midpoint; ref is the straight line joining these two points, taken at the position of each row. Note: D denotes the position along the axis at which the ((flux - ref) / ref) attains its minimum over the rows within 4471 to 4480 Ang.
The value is 4471.38 Ang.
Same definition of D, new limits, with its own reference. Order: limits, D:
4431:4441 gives 4431.41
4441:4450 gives 4444.69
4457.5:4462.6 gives 4458.02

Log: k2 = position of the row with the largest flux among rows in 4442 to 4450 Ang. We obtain 4448.79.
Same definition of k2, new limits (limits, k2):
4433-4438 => 4435.49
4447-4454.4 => 4452.89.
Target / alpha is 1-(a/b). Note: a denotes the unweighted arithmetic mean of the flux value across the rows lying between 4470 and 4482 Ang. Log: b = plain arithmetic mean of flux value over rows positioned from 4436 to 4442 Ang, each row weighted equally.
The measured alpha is -0.07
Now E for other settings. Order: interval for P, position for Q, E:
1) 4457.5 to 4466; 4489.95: 1.97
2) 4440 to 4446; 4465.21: 1.85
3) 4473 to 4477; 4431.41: 1.90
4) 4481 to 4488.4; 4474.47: 2.08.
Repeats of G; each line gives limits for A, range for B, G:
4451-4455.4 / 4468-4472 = 1.4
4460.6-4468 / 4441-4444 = -1.1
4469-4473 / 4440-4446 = 0.7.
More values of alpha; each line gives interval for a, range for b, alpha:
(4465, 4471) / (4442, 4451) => 0.07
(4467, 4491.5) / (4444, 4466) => -0.09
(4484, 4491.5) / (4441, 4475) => -0.03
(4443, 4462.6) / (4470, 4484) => 0.09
